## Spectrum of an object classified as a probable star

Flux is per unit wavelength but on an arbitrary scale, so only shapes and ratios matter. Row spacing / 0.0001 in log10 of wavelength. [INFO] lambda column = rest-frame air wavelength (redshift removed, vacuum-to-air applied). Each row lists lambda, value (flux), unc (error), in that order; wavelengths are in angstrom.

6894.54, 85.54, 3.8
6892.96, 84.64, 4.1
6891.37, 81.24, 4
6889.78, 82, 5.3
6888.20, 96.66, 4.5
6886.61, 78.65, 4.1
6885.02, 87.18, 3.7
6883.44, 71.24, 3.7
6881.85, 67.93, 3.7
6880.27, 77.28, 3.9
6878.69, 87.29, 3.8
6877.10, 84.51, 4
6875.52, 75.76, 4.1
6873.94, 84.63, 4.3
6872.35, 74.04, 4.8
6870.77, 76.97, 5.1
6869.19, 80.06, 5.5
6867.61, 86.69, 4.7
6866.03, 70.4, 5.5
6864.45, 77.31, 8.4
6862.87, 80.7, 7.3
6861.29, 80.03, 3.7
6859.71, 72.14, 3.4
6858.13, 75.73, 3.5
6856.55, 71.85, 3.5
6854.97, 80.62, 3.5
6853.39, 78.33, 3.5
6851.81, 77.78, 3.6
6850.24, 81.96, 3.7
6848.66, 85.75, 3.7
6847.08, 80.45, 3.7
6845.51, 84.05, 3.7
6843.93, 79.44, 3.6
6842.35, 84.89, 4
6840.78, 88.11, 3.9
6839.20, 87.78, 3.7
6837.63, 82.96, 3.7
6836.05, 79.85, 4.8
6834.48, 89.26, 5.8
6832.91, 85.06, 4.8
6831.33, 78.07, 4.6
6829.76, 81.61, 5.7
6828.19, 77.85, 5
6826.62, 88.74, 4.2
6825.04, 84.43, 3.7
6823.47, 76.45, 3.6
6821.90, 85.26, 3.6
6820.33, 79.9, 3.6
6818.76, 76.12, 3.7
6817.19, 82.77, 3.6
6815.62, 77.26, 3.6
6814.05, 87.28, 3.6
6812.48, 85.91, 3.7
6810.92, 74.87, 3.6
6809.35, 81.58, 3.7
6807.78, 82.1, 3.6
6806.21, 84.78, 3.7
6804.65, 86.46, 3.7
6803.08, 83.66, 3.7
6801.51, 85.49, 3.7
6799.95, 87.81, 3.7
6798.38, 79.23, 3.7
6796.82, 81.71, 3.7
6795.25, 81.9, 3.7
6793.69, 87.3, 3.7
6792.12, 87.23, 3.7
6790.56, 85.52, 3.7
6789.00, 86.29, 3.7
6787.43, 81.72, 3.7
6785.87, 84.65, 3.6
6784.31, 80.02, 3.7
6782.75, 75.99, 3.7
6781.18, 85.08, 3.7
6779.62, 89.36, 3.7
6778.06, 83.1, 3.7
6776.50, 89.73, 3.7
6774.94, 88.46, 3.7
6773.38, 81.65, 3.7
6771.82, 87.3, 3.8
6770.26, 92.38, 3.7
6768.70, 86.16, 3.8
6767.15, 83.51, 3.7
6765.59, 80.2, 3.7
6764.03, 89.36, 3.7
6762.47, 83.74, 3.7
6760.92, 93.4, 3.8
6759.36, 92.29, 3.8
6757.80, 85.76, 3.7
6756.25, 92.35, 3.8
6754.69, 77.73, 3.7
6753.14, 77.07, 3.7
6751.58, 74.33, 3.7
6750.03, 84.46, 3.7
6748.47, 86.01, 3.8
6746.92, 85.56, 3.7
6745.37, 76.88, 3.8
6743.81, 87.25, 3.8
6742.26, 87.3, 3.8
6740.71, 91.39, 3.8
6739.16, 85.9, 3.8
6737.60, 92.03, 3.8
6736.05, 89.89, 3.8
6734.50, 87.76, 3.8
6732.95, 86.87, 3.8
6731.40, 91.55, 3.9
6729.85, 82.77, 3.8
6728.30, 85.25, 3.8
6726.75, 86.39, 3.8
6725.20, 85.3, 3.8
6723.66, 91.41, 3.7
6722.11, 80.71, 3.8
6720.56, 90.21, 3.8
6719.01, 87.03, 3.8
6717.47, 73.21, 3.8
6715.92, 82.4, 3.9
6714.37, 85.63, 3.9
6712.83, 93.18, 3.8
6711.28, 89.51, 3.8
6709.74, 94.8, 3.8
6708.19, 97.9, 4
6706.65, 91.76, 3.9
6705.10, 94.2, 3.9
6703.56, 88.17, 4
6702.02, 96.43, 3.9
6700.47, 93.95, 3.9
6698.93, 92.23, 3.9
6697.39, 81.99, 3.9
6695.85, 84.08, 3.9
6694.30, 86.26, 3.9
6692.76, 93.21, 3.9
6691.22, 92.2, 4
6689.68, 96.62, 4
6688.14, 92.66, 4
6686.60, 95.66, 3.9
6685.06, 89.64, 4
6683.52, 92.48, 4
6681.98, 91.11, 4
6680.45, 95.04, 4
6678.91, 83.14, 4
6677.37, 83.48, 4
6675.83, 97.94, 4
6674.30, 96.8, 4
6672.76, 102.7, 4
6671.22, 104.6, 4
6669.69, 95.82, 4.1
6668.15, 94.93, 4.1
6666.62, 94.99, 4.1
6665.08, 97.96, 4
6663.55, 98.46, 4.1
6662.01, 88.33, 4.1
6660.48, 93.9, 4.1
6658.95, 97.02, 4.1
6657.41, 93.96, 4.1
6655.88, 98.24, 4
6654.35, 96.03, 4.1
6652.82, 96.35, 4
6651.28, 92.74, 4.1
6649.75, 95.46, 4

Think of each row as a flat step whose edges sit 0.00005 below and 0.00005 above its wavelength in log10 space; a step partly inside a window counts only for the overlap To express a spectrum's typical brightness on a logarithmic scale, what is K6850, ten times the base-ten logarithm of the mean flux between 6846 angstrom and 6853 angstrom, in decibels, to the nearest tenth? 19.1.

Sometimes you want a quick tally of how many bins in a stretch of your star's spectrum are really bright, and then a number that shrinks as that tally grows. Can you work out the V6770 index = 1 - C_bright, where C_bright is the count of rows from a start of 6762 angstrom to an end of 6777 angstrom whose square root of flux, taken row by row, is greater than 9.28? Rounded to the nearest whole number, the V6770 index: -5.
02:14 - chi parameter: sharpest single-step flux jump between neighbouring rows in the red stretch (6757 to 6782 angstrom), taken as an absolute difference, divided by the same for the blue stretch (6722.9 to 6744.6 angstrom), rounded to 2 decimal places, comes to 1.10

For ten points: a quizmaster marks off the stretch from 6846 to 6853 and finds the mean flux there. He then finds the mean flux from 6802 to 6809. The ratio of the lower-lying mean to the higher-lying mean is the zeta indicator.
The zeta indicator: 1.03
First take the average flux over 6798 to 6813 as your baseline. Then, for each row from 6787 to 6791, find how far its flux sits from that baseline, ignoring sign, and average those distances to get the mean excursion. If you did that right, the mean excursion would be 2.3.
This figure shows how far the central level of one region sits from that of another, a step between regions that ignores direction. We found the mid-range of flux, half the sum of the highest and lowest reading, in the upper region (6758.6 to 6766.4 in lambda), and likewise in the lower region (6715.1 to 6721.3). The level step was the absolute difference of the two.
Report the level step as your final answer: 5.1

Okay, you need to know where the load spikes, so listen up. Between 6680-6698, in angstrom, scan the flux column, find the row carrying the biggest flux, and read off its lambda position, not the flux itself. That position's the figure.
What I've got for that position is 6689.68 angstrom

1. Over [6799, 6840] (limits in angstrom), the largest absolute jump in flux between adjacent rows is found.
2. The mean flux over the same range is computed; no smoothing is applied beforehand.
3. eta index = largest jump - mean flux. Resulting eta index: -71.8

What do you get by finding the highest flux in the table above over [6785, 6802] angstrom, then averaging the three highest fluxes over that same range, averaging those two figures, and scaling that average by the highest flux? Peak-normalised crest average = 0.998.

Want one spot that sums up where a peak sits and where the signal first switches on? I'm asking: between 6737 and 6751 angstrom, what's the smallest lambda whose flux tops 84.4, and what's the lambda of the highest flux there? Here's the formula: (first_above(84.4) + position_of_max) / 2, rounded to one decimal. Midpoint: 6737.6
